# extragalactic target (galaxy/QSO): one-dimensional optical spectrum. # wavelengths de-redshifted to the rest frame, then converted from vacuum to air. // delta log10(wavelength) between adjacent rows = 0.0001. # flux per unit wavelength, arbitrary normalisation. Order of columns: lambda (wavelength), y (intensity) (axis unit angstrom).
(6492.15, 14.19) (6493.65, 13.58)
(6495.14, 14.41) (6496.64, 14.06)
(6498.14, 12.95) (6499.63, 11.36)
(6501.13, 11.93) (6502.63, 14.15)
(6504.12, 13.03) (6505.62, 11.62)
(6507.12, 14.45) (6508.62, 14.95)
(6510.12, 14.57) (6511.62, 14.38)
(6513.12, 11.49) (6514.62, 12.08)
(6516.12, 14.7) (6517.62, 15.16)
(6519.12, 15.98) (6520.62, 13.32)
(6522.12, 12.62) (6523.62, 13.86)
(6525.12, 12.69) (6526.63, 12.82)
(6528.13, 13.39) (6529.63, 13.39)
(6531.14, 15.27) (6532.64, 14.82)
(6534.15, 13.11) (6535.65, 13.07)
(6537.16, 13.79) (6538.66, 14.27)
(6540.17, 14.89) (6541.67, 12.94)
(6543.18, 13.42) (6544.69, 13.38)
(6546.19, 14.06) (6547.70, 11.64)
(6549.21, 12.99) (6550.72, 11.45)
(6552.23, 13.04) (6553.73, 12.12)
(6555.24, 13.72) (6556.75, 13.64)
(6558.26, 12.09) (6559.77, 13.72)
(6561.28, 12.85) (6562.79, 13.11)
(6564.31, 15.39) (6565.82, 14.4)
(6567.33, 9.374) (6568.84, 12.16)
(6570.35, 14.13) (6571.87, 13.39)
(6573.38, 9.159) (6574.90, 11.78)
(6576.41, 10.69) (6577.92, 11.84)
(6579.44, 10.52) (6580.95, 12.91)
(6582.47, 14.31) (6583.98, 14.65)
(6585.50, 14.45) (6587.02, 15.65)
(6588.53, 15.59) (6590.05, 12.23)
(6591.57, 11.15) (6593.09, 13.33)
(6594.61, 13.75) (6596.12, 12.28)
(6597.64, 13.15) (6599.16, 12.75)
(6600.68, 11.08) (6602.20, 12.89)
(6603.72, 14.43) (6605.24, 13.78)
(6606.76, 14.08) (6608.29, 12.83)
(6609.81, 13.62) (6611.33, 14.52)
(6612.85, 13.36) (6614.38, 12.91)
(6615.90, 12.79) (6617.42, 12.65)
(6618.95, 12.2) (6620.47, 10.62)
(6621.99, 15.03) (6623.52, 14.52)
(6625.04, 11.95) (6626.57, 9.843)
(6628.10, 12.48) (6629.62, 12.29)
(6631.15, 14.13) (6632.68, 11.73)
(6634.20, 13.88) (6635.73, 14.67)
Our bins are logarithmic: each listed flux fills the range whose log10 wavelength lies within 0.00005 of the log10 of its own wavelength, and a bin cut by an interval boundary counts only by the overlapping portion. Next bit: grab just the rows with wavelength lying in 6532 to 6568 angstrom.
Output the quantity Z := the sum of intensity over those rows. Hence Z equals 317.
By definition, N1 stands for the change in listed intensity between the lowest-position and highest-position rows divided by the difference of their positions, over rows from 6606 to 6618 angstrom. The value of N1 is -0.1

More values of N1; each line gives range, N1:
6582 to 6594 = -0.1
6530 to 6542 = -0.2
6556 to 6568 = -0.4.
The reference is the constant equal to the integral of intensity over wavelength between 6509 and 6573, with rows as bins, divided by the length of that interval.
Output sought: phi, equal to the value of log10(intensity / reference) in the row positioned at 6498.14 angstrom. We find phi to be -0.014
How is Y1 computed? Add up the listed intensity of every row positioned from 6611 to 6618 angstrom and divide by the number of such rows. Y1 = 13.2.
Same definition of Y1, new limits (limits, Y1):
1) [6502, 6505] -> 13.6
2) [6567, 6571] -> 11.9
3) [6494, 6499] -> 13.8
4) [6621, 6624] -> 14.8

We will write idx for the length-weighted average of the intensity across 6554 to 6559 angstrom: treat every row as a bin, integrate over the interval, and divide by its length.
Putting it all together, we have 13.0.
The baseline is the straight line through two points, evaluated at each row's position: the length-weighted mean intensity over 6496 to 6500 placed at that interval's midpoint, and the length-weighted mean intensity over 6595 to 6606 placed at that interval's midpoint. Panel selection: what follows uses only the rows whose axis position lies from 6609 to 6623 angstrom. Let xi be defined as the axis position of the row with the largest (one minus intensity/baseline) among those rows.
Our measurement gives 6620.47 angstrom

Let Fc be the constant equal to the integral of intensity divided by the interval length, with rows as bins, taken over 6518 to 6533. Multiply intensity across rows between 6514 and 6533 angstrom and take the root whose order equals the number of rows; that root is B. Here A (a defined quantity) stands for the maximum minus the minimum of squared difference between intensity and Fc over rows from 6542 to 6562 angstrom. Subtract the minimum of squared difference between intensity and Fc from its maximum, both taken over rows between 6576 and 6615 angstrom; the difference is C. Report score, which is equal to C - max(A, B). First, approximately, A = 5.6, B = 13.8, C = 11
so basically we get -3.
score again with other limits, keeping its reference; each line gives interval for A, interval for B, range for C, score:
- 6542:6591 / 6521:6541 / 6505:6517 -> -17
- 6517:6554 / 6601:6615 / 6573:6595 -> 8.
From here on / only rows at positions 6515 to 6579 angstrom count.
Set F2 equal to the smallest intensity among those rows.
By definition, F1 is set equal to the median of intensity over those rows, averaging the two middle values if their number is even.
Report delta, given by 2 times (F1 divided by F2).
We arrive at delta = 2.92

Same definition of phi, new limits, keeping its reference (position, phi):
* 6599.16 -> -0.021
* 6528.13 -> 0.000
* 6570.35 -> 0.024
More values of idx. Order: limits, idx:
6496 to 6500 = 12.9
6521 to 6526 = 13.1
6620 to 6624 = 13.5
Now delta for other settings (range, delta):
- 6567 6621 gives 2.82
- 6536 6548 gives 2.34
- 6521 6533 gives 2.12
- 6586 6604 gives 2.35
